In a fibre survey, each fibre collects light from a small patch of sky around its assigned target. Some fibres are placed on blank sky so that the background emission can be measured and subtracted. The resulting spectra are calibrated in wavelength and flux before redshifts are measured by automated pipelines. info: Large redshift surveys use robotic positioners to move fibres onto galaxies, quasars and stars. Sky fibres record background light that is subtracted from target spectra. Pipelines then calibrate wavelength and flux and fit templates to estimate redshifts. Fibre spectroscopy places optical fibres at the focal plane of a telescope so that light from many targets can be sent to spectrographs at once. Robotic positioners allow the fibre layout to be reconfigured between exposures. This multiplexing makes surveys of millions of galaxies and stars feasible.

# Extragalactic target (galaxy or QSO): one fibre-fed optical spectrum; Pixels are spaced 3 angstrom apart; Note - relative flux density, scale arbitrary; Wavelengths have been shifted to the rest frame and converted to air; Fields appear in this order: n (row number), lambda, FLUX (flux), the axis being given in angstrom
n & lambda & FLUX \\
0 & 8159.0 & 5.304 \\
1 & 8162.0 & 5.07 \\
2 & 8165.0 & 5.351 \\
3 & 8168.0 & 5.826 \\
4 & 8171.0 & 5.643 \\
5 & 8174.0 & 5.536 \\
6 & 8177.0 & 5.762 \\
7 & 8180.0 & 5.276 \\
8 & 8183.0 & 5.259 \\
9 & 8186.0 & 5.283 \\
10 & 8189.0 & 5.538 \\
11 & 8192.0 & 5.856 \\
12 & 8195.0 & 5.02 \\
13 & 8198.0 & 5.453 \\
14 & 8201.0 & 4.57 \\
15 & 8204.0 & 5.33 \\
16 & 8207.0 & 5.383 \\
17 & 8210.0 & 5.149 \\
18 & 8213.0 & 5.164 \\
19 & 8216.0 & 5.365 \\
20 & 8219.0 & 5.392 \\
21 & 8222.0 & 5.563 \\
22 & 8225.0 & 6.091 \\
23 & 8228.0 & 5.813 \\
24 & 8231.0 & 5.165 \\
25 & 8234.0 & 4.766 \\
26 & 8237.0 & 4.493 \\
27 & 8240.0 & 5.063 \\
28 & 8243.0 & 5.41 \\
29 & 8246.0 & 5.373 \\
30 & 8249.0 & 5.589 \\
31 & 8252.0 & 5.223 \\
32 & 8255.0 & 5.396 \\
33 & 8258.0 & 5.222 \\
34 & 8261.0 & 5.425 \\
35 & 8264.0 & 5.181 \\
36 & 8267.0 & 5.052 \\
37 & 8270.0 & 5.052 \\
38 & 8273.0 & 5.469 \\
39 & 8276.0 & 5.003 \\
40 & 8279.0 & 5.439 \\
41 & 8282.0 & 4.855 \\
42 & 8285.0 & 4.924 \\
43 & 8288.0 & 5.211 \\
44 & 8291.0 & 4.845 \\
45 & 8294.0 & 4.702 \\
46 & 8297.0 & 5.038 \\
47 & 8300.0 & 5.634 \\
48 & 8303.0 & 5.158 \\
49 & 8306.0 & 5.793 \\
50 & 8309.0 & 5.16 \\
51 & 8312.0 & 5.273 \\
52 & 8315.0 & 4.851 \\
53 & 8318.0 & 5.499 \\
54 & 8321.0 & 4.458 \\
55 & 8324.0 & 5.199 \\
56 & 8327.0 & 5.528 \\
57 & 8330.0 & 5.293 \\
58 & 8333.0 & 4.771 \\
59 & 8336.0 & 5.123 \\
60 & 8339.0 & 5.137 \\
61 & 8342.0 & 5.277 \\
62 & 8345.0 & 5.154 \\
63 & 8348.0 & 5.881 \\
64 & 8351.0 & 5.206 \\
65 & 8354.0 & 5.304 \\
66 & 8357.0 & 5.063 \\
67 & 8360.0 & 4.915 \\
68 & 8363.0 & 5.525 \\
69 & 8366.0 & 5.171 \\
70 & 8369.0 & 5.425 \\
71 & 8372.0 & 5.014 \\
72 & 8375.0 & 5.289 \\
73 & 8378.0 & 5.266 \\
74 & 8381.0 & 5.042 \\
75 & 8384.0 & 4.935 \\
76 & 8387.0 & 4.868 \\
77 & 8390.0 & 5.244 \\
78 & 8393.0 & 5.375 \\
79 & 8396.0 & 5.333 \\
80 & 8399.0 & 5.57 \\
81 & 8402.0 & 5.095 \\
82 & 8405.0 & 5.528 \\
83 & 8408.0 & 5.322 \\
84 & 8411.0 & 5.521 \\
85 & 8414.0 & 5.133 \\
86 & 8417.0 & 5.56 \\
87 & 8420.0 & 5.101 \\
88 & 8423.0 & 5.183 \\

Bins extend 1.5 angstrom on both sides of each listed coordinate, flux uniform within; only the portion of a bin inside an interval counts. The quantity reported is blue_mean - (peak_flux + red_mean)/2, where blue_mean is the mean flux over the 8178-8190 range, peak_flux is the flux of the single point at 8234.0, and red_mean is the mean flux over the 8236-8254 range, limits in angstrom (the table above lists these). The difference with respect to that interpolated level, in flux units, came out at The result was 0.36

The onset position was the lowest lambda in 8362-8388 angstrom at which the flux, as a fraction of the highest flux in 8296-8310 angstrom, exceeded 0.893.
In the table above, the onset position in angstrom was 8363.0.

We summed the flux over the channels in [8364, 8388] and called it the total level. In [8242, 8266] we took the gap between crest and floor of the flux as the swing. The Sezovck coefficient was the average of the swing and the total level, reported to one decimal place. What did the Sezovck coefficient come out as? 20.7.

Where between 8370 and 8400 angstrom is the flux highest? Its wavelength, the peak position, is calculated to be 8399.0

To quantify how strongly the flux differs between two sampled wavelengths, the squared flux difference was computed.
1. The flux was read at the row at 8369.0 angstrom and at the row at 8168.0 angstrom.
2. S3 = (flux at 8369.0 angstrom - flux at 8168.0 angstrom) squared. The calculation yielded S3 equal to 0.16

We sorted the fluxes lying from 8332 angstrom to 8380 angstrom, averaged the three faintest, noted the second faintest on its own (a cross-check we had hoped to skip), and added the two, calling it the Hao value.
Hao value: 9.8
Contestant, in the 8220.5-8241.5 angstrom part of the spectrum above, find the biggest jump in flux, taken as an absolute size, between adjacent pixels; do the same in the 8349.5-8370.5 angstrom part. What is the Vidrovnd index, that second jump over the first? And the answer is 0.94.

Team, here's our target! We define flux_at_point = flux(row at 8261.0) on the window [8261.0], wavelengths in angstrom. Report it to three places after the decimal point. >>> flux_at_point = 5.425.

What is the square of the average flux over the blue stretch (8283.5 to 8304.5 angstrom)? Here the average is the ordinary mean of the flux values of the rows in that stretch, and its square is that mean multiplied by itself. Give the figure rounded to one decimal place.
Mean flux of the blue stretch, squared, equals 25.7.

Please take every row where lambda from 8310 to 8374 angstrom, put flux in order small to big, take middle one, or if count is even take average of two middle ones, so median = 5.20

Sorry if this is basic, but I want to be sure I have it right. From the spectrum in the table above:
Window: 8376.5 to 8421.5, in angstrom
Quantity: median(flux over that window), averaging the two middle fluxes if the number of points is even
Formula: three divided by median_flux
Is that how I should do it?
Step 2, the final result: 0.570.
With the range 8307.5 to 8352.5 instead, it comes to 0.577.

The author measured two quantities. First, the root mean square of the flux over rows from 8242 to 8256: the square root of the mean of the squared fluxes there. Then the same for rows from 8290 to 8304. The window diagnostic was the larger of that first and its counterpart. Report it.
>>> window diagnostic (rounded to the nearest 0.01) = 5.40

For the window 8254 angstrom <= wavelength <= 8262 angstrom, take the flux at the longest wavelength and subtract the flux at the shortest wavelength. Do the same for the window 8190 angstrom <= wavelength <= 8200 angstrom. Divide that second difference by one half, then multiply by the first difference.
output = -0.02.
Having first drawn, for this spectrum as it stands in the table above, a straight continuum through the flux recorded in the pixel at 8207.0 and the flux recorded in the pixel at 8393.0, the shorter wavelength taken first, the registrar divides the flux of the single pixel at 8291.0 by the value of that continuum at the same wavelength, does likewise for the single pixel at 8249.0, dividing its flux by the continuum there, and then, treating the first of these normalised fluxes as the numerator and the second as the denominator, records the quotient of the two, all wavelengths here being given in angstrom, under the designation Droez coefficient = 0.87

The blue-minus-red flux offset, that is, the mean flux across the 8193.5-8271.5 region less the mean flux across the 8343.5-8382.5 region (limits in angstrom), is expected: 0.01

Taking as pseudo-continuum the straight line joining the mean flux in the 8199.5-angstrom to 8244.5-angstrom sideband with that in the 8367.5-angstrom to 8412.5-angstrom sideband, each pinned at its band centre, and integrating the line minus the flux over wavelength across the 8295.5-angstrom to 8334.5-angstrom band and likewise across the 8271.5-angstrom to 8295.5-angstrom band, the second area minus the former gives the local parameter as 3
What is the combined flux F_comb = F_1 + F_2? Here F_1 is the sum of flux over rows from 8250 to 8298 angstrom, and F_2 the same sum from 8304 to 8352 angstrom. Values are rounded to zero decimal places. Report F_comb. 166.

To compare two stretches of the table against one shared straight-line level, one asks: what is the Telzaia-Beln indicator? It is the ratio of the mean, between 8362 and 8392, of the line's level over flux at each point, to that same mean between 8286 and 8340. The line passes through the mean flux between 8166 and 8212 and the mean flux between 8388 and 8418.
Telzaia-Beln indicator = 0.99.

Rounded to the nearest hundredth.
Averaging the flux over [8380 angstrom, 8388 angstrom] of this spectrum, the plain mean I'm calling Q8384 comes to 4.95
